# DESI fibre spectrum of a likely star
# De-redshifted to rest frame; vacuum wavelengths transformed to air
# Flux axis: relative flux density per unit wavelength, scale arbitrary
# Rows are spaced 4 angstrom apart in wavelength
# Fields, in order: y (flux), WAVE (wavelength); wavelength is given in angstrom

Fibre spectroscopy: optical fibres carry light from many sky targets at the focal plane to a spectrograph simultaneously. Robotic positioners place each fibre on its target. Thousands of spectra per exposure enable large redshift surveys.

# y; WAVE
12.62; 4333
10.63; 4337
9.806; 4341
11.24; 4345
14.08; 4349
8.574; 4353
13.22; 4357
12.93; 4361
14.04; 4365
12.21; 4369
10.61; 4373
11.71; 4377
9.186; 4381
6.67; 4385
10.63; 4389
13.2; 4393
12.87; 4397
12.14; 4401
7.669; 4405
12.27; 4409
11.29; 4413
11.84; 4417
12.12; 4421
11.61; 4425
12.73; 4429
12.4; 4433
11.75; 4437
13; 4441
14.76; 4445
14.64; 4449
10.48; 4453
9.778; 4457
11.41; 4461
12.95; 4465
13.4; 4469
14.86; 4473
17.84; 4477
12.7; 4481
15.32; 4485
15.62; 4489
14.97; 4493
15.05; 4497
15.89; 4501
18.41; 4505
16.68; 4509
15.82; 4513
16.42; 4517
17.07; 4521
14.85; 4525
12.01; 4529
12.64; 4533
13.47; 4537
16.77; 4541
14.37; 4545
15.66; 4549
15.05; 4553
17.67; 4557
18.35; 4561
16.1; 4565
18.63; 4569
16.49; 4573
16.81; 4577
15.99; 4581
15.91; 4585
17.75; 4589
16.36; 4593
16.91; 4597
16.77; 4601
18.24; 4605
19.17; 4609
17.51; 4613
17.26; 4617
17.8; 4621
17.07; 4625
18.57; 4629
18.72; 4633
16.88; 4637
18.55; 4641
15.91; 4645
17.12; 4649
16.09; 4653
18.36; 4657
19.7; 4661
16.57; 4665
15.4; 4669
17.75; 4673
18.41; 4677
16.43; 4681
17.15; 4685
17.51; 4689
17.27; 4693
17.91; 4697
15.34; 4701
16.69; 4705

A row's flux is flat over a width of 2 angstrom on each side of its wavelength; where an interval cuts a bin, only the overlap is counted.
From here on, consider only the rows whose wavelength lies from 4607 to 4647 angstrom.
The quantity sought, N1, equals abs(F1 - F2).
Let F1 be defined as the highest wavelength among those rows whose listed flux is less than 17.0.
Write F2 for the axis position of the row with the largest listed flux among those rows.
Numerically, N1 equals 36 angstrom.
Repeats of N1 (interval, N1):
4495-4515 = 8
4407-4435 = 4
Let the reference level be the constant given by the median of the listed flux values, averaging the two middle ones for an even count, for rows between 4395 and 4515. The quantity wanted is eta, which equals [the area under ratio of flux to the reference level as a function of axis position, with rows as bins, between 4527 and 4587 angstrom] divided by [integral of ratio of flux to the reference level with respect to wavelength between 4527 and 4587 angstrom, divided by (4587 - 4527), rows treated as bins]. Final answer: 60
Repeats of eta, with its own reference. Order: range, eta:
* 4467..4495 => 28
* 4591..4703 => 112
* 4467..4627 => 160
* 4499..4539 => 40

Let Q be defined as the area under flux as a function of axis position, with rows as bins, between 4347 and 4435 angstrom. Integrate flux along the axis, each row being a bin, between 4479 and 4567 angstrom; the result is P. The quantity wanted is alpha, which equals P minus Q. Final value 348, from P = 1364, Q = 1016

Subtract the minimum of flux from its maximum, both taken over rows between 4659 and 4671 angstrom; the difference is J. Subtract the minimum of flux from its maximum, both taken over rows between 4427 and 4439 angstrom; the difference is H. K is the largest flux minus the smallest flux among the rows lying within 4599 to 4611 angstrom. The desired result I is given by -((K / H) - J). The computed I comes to 1.9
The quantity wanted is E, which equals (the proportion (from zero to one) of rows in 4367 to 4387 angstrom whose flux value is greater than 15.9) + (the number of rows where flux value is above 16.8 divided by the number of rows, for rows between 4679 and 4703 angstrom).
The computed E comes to 0.7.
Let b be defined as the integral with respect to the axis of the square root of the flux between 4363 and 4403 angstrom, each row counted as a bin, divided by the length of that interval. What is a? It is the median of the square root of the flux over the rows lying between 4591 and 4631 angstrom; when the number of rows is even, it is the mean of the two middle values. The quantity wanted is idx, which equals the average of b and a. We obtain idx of 3.76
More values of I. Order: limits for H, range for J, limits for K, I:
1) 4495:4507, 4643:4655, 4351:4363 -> -0.2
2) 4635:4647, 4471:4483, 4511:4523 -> 4.7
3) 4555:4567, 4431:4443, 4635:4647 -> 0.1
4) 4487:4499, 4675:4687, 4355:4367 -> 0.3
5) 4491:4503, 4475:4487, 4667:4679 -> 1.9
